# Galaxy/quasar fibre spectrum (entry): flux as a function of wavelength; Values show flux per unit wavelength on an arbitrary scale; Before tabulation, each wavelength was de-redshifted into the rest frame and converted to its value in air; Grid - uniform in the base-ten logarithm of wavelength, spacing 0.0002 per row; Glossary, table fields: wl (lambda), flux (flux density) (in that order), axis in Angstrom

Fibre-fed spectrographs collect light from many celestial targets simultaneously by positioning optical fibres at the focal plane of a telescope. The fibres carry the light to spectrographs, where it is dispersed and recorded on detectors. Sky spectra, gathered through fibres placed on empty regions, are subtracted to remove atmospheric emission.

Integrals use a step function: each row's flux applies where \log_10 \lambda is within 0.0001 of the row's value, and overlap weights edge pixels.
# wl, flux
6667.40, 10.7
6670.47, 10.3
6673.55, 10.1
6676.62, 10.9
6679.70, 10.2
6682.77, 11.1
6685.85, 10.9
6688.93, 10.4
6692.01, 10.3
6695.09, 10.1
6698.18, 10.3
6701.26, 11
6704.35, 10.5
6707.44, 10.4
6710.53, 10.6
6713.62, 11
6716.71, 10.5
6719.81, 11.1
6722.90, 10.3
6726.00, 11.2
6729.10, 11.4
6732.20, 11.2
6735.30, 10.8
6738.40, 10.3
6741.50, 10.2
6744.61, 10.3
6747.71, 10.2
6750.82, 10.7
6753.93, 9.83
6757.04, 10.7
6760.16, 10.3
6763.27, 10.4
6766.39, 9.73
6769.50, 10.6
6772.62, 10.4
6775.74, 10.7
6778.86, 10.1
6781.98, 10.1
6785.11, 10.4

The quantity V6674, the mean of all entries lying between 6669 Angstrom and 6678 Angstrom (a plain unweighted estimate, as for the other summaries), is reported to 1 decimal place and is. 10.4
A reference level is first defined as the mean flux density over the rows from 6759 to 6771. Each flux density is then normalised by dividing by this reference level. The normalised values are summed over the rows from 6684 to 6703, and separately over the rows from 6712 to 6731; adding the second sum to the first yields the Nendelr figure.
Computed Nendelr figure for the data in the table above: 12.5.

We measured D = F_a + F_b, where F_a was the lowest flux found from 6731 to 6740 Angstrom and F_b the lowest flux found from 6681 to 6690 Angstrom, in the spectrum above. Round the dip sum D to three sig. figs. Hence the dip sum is 20.7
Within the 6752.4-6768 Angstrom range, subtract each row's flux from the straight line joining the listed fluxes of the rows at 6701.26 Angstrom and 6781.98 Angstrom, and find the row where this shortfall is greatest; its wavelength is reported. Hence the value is 6753.93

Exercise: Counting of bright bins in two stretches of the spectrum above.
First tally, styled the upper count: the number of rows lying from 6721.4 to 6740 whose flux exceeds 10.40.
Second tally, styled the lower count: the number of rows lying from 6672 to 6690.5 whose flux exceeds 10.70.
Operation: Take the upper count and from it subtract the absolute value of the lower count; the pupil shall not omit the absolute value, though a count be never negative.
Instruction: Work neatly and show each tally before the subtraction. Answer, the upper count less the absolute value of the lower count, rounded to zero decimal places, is 1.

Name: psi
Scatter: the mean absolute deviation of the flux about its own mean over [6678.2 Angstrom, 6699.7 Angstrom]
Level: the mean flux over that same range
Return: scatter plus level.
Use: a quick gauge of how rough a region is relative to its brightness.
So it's 10.8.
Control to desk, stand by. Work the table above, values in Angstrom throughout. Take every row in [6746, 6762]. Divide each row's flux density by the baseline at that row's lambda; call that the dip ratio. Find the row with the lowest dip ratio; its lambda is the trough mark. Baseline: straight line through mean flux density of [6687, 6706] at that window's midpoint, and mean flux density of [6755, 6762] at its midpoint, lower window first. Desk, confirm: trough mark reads 6753.93 Angstrom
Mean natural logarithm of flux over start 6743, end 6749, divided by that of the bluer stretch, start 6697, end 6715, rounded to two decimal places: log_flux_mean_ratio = 0.98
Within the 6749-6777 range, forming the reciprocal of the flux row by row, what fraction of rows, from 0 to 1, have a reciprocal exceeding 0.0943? 0.67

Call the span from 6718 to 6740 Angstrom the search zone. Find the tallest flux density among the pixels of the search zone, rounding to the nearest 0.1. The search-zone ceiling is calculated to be 11.4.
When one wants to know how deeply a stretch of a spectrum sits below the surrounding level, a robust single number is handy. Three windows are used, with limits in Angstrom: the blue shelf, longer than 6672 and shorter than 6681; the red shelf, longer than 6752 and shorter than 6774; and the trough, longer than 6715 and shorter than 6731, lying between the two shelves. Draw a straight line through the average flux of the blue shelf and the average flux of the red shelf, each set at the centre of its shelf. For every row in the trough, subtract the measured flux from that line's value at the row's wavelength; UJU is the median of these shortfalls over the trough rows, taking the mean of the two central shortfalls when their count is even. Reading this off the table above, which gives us -0.8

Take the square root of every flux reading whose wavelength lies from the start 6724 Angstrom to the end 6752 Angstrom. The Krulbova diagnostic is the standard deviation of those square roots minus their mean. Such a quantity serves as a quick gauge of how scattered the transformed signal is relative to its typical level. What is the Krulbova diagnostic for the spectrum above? -3.20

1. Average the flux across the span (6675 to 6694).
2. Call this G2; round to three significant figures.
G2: 10.6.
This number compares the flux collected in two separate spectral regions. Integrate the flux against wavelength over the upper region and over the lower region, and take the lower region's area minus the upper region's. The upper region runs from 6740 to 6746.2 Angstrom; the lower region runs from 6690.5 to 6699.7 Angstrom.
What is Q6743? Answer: 31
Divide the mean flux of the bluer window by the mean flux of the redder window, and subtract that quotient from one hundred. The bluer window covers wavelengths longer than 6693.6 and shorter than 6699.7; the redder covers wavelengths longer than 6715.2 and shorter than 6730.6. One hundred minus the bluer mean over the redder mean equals 99.06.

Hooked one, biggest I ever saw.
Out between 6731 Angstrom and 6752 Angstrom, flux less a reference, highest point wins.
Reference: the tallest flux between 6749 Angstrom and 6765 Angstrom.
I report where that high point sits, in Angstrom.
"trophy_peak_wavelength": 6732.20 Angstrom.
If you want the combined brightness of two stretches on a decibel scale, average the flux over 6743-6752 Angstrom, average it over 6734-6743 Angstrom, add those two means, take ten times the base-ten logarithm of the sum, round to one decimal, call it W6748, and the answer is 13.2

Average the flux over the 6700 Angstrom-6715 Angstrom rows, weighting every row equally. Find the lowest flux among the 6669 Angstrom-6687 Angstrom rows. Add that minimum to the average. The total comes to 20.8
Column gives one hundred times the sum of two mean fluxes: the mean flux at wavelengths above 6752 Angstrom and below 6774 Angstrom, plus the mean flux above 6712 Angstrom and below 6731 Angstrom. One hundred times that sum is 2120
